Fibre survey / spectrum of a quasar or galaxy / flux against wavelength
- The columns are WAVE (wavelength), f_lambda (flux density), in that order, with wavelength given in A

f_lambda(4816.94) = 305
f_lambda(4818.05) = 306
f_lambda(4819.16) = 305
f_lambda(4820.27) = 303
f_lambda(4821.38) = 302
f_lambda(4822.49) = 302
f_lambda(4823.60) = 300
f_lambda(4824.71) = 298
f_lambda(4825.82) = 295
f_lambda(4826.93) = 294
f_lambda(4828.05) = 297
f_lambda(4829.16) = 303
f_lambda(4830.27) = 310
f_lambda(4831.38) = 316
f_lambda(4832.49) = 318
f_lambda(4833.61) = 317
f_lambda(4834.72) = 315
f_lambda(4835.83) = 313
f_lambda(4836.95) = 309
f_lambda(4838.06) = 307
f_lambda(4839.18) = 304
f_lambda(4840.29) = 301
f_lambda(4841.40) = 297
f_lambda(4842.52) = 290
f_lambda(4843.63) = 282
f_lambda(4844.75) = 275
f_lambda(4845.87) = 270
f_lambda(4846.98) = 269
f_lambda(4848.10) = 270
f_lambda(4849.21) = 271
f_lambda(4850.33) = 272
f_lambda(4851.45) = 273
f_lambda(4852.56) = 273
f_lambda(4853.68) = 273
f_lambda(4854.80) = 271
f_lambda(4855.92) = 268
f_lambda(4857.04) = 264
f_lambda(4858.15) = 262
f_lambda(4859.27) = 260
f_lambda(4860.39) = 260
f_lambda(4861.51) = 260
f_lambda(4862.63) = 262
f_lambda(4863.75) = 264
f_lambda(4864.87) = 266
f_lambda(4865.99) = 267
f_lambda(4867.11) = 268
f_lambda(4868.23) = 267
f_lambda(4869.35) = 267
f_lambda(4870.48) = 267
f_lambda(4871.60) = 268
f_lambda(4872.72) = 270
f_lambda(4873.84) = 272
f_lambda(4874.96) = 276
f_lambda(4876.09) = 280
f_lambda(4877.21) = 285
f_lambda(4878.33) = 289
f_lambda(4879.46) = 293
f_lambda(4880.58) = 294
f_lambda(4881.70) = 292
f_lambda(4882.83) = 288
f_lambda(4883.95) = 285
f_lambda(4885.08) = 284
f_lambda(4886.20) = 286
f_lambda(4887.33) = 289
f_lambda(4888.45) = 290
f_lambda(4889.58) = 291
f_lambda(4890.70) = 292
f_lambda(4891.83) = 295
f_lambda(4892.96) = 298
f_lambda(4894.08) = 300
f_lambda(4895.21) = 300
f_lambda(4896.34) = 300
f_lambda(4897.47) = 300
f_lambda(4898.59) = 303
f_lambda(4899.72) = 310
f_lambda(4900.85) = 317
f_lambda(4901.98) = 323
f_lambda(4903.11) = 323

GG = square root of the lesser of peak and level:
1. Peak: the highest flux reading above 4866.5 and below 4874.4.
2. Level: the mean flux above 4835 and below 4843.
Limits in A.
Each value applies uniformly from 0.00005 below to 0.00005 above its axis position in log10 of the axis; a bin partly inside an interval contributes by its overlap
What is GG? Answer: 16.5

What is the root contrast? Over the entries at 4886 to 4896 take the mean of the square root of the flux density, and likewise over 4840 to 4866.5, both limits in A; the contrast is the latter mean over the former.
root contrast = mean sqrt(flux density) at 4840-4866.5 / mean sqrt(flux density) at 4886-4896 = 0.96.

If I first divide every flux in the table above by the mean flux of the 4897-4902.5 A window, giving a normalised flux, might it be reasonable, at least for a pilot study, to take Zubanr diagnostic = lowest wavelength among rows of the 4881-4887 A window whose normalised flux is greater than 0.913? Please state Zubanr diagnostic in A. 4881.70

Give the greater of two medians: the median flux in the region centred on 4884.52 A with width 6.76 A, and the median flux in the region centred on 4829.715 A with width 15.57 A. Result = 306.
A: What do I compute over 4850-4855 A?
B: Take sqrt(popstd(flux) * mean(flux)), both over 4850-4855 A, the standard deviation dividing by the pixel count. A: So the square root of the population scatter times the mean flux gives 15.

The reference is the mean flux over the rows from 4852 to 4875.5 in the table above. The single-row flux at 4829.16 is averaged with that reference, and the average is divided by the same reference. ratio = 1.07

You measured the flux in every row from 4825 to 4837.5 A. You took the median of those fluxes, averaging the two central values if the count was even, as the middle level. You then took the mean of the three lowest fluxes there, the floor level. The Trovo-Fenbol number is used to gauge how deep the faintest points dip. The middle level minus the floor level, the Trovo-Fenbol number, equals 15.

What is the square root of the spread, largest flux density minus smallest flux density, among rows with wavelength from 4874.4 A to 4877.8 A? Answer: 3.0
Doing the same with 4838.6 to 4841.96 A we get 2.6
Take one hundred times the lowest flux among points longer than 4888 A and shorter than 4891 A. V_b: 29000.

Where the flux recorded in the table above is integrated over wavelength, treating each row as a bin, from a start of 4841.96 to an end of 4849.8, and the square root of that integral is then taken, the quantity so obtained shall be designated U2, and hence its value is 46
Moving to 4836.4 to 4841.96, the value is 41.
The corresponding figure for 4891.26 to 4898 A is 45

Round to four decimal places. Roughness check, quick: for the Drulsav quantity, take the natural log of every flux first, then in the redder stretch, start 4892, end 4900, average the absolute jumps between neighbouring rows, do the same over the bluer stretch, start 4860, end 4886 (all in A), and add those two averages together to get 0.0141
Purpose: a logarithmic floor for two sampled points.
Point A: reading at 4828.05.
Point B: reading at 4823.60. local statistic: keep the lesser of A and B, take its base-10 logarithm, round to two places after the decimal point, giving 2.47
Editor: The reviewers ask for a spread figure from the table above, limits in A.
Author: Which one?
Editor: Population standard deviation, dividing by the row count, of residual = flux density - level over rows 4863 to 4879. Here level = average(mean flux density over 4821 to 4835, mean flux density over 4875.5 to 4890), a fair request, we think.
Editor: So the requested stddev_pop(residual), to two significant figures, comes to 7.4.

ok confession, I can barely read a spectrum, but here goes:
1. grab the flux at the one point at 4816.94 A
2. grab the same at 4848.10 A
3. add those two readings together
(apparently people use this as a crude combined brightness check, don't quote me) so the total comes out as 575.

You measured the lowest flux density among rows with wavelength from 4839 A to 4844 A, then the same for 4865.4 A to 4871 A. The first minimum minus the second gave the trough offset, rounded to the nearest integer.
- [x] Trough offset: 15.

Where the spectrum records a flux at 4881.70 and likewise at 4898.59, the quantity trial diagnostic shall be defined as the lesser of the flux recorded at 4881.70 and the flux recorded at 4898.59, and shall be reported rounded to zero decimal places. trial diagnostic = 292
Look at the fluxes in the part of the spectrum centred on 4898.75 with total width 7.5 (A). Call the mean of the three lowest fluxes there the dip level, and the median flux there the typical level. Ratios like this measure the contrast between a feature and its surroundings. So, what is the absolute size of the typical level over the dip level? 1.010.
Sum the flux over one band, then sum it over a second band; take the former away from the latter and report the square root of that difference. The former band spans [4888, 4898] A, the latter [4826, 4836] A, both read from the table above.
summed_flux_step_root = 10.8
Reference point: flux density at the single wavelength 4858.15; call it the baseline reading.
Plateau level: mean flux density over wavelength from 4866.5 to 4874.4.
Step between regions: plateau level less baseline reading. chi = 6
